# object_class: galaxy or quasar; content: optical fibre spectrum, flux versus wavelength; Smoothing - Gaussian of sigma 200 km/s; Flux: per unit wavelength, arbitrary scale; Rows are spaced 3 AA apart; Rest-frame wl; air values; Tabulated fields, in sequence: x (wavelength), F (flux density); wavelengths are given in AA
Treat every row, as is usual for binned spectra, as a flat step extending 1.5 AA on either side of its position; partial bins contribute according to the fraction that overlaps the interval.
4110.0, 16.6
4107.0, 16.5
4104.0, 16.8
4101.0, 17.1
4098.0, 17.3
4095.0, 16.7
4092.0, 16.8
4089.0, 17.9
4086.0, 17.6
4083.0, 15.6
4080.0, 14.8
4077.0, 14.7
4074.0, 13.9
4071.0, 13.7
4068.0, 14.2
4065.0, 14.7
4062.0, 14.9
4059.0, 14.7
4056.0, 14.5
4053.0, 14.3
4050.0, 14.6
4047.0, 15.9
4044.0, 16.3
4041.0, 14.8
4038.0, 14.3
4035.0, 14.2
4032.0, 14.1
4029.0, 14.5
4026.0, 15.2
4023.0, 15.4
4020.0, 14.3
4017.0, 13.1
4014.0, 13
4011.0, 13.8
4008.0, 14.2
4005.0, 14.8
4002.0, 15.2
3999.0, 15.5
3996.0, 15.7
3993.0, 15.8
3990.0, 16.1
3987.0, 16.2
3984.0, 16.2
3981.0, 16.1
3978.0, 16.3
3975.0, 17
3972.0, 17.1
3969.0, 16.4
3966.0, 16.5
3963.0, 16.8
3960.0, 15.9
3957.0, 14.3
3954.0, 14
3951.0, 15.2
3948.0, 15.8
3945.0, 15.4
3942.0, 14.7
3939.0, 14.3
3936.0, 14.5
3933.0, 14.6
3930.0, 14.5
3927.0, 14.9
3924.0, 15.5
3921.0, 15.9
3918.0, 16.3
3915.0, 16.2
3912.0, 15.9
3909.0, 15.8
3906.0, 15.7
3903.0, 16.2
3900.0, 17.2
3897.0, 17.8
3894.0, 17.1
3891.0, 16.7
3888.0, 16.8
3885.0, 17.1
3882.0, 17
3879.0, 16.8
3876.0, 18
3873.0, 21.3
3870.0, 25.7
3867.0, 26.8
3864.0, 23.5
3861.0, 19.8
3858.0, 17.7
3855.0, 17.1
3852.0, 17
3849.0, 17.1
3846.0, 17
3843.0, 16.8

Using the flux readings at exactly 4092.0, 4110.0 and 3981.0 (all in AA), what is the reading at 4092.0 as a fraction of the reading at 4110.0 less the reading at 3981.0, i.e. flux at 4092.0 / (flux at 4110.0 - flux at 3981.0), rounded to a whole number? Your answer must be 34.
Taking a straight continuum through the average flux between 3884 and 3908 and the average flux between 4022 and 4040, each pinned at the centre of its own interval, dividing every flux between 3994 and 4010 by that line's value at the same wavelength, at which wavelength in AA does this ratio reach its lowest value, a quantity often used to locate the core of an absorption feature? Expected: 4008.0 AA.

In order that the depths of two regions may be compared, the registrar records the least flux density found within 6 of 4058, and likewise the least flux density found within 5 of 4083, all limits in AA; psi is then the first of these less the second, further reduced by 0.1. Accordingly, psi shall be -1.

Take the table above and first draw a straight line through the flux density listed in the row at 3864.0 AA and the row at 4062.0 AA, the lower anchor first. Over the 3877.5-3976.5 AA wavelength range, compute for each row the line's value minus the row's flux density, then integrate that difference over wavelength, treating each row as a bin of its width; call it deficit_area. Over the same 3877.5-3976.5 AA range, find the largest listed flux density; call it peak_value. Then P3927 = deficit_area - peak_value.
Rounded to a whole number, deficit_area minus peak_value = 460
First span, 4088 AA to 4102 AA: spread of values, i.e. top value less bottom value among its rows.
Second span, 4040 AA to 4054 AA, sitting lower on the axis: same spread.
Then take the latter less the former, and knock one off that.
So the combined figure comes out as -0.2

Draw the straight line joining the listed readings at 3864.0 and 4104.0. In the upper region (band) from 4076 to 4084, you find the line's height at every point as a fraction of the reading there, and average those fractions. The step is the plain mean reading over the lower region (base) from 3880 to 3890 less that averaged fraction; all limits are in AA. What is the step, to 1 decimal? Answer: 15.8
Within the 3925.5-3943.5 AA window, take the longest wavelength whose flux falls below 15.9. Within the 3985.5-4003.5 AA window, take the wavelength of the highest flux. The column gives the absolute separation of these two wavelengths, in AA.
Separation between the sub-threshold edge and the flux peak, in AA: 45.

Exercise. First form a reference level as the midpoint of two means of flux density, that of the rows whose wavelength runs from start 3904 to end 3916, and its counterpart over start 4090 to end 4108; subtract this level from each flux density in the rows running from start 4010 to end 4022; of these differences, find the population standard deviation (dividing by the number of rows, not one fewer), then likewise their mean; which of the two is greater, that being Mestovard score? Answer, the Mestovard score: 0.53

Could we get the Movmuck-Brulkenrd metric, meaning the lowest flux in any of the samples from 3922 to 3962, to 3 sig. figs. 14.0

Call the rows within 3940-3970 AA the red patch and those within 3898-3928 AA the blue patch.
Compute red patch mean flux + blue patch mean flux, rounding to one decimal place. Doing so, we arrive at 31.5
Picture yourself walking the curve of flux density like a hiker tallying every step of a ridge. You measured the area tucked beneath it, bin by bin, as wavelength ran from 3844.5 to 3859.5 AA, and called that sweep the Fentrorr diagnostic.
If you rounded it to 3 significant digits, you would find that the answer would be 258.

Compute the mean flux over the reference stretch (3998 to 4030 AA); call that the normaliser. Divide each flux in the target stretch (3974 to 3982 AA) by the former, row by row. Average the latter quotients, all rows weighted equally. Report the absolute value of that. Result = 1.14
